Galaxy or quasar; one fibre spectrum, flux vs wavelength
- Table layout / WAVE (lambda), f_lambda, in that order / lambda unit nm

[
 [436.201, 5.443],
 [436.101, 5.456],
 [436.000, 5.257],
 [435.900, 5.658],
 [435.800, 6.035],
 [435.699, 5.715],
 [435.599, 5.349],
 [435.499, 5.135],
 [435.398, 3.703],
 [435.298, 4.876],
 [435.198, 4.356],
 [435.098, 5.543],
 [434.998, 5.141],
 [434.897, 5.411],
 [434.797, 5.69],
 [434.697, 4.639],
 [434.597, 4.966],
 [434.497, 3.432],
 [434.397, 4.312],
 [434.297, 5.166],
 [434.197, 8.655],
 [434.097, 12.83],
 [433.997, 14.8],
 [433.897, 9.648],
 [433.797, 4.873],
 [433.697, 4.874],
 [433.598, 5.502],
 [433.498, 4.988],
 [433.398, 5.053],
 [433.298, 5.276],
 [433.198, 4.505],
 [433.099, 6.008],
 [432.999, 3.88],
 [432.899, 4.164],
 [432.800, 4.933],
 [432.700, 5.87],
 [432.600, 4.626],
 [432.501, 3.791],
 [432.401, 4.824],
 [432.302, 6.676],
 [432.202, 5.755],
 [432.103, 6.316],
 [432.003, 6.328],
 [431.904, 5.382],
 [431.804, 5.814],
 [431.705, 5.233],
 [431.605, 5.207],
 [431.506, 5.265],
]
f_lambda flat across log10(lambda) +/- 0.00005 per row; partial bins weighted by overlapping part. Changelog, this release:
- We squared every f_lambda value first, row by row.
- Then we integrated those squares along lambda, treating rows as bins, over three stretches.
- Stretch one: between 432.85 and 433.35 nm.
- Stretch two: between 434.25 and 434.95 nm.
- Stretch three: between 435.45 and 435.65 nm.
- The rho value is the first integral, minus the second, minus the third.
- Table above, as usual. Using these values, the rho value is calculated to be -10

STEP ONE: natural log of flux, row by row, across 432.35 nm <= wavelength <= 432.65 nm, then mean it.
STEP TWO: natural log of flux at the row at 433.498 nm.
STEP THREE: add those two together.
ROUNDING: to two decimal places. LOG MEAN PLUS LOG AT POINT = 3.09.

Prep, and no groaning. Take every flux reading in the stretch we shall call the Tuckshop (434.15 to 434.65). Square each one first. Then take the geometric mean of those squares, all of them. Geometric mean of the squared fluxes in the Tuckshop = 26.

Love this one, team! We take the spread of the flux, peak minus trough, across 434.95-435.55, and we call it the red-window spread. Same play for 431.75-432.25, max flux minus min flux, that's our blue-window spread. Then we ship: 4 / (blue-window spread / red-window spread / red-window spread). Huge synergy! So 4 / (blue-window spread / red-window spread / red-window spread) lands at 14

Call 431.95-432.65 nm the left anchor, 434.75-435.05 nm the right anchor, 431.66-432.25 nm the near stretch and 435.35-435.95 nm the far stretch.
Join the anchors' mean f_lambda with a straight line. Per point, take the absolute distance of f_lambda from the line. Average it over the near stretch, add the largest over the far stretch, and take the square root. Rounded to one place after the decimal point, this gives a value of 1.5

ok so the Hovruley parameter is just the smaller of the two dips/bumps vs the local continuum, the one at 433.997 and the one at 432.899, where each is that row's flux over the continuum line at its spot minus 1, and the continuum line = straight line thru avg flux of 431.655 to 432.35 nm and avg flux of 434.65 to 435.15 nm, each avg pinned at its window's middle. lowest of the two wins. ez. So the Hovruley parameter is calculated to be -0.27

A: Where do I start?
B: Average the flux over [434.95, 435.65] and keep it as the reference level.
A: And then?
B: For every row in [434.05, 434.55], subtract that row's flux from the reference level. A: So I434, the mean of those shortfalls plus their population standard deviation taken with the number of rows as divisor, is 1.5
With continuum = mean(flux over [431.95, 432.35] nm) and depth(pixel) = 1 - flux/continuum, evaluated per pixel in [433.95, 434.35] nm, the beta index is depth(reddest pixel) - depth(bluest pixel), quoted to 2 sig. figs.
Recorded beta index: 1.5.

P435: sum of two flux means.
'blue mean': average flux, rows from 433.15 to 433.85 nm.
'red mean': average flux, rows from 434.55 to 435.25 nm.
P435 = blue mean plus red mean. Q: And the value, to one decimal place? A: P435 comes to 10.1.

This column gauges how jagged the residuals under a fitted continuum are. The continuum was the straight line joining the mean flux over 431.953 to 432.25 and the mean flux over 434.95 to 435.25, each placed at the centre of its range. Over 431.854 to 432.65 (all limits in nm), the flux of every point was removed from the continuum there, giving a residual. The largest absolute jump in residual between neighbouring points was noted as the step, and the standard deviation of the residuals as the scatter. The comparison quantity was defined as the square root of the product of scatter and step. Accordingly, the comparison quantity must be 1.3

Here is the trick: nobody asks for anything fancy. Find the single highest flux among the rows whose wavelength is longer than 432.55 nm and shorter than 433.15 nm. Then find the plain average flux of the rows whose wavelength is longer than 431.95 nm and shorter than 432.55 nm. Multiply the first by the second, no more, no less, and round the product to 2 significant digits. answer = 34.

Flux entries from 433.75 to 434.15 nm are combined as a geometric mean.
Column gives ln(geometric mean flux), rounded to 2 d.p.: 2.27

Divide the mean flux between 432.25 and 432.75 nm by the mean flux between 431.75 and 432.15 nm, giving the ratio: 0.87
